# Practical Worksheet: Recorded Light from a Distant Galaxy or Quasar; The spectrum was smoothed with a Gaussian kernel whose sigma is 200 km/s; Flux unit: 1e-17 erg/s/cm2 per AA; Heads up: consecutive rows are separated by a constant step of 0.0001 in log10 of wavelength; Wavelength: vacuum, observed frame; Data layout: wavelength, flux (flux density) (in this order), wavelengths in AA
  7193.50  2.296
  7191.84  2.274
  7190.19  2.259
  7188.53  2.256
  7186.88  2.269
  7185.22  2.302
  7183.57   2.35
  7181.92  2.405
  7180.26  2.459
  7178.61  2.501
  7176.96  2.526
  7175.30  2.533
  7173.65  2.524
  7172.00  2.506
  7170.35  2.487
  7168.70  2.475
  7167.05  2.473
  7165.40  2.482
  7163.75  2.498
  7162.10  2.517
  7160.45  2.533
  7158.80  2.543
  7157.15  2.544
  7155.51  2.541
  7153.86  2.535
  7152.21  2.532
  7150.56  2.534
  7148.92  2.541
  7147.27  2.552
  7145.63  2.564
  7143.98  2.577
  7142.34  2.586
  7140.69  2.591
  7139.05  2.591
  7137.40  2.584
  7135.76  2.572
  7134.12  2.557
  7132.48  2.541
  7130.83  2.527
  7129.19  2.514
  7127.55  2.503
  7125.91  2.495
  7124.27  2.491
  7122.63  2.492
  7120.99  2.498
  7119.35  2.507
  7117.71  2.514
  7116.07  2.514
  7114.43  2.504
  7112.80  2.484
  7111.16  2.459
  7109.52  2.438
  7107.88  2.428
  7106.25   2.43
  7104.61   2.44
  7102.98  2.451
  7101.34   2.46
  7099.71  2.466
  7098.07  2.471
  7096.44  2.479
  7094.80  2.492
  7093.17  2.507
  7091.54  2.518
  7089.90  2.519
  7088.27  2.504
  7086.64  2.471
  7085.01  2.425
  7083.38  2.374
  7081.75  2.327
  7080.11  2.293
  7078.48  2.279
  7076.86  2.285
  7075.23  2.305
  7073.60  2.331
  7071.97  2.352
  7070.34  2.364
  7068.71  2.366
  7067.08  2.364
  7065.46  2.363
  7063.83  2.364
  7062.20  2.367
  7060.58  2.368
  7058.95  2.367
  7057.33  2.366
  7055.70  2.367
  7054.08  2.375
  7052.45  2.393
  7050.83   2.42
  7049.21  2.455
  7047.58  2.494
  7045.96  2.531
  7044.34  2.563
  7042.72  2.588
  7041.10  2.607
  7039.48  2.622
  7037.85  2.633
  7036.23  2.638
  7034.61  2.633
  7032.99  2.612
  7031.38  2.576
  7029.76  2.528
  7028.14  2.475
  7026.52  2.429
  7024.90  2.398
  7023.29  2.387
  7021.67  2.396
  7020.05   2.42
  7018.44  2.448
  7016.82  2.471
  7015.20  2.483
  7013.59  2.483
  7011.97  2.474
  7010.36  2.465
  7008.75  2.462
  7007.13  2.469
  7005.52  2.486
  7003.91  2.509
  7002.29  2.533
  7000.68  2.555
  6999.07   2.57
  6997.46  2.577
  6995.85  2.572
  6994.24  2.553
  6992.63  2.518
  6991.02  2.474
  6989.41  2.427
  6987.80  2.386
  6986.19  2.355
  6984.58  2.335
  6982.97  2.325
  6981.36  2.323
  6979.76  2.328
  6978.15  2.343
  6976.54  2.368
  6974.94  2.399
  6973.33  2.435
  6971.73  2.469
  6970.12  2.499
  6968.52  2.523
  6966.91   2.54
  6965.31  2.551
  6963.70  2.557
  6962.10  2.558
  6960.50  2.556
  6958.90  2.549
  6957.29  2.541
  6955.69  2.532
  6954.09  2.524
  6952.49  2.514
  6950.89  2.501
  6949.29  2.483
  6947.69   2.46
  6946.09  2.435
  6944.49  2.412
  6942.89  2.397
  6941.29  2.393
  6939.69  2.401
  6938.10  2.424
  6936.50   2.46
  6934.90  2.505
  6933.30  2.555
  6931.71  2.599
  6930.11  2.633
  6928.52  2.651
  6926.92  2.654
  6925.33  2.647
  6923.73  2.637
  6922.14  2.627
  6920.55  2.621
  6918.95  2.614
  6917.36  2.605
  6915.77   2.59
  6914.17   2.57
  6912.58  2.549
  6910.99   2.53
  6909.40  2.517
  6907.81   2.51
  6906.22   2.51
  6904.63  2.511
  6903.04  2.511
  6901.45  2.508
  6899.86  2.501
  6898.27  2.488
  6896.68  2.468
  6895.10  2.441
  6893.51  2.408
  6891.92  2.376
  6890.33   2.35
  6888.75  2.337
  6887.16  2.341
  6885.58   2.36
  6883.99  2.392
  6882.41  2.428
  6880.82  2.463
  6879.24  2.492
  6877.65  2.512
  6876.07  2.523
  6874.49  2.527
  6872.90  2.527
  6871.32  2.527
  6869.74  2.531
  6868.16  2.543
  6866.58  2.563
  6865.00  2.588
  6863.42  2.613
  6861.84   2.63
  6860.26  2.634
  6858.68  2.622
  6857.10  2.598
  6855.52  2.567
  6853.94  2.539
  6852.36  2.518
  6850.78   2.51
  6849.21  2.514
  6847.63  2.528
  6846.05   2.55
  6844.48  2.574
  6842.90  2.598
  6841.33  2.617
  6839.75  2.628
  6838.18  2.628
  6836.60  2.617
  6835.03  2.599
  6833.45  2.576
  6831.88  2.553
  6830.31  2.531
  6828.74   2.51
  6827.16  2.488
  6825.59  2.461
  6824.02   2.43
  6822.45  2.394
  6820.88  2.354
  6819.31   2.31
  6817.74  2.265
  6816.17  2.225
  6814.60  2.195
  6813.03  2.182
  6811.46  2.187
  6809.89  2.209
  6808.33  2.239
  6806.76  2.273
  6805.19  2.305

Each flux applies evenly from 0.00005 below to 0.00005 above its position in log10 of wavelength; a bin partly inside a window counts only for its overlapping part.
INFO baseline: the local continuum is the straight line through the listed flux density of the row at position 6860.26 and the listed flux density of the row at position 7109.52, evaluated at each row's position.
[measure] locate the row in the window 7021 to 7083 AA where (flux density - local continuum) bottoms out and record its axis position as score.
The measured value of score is 7078.48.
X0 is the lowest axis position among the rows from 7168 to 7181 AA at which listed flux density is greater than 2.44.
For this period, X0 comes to 7168.70 AA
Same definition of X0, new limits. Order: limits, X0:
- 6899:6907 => 6899.86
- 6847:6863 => 6847.63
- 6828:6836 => 6828.74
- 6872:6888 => 6872.90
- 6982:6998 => 6991.02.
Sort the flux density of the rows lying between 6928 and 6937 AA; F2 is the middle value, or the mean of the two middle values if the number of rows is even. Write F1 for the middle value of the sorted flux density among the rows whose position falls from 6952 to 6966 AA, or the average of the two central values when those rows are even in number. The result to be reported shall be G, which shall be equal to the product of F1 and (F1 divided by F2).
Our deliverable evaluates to 2.52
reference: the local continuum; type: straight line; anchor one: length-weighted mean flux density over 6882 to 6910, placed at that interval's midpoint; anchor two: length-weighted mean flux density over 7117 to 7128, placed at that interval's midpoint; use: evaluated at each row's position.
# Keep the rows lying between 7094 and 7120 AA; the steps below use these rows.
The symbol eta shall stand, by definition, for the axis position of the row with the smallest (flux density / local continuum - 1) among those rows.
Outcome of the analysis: 7107.88 AA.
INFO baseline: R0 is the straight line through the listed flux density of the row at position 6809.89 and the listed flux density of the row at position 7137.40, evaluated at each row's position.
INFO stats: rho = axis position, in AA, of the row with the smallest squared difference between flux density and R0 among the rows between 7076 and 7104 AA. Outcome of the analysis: 7089.90 AA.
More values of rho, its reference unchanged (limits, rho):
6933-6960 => 6941.29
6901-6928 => 6907.81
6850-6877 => 6876.07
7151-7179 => 7157.15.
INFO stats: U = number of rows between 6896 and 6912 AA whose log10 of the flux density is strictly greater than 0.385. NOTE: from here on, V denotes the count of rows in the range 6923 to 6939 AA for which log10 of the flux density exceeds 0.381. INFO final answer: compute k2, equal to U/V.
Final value 1.00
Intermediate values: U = 10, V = 10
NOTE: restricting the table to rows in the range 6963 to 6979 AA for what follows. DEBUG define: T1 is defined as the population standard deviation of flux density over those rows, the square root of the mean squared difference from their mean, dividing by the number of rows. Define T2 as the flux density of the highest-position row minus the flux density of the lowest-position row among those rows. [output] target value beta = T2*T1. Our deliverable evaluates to -0.02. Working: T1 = 0.074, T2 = -0.2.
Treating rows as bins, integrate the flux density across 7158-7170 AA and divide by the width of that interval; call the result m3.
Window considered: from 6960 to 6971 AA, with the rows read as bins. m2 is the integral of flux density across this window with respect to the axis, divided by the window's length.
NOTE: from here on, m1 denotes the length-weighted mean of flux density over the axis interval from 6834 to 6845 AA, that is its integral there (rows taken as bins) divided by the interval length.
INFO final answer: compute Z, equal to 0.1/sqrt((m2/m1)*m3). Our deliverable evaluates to 0.0641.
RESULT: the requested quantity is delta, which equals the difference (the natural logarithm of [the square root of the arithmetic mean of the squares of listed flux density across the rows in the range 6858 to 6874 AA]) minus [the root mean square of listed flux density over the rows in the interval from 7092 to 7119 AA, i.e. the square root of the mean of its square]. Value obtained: -1.52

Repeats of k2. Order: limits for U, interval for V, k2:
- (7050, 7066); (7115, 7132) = 0.00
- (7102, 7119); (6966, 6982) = 2.00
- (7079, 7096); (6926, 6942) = 0.75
